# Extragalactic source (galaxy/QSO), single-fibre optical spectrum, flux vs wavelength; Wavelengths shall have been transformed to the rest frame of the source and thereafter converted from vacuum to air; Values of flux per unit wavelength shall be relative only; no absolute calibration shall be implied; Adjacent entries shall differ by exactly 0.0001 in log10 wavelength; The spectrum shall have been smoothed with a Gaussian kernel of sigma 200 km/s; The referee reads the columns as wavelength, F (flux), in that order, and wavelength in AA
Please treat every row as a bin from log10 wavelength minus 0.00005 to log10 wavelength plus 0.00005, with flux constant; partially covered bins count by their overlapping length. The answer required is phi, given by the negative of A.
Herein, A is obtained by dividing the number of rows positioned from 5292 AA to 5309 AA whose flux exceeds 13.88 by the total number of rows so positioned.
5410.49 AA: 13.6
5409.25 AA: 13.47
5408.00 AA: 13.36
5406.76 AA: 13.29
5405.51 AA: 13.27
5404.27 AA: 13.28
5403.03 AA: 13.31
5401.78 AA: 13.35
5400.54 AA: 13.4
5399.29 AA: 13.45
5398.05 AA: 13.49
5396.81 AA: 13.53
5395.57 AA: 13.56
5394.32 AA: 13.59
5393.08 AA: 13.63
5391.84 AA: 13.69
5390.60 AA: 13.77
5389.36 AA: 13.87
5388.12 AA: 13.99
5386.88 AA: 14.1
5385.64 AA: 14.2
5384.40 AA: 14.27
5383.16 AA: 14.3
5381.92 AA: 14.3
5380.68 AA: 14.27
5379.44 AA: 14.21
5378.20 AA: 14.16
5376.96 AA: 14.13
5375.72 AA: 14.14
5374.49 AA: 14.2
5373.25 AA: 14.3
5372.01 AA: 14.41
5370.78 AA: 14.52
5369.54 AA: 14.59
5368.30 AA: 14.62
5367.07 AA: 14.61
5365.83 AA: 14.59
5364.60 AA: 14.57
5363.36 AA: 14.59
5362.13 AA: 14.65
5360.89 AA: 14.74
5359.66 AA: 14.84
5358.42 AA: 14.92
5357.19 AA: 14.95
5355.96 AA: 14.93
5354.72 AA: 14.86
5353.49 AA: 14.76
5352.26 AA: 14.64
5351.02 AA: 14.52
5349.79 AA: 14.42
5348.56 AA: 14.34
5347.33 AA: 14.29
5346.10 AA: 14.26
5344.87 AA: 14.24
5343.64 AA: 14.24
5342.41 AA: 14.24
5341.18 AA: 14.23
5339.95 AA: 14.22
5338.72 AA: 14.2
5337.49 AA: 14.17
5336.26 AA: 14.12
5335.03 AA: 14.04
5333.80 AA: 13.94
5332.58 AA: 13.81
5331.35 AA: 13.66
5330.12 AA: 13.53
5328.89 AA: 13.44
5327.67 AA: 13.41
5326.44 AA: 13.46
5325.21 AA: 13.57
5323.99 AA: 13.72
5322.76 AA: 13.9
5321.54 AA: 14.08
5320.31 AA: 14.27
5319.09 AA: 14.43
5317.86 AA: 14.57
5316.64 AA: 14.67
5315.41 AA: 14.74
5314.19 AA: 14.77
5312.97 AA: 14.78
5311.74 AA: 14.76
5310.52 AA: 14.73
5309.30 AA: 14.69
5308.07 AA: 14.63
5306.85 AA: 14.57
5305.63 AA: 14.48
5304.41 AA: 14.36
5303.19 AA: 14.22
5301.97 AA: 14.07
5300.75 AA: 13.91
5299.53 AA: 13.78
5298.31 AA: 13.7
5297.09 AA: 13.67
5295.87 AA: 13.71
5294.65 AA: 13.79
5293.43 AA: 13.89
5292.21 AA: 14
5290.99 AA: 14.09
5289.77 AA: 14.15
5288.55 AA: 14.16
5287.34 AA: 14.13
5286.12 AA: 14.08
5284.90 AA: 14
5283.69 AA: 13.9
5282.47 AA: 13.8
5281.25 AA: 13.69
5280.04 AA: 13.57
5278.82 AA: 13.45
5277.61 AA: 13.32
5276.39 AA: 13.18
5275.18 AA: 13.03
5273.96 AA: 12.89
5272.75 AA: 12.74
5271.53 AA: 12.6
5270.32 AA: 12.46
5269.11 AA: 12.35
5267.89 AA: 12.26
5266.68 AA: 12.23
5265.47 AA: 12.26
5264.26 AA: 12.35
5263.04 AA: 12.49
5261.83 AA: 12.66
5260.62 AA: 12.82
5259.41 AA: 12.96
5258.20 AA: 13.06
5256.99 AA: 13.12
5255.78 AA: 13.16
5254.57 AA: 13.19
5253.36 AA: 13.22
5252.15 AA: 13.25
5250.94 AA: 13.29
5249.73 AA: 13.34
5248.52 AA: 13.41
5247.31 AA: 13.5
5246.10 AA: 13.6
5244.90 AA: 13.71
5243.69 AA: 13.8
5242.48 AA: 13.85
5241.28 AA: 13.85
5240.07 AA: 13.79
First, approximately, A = 0.6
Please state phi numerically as -0.6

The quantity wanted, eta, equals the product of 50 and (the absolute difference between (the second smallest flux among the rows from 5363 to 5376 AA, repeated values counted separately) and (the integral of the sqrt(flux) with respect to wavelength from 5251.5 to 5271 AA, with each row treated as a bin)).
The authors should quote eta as 2771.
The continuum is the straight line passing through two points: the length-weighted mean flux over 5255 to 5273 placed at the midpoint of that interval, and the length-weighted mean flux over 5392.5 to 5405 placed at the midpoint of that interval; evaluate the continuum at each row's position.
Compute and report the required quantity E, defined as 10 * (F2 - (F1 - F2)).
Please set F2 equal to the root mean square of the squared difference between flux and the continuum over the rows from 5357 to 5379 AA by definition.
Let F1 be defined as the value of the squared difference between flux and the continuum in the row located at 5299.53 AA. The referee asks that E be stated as 28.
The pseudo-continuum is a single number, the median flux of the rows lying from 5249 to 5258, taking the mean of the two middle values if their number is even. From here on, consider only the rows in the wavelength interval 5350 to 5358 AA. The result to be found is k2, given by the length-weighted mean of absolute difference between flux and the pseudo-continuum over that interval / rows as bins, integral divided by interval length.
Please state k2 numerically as 1.5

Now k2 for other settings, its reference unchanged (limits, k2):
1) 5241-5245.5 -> 0.6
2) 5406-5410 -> 0.2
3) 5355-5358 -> 1.7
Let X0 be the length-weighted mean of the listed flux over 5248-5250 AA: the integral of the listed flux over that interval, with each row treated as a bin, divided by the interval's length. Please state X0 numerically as 13.37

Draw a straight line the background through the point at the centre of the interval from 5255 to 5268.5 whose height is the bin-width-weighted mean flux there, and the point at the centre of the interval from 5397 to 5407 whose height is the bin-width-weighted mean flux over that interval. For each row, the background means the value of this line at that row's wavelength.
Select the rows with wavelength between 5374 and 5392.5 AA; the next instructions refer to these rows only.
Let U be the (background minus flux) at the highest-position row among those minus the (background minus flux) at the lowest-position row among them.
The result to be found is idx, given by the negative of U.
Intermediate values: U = 0.6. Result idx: -0.6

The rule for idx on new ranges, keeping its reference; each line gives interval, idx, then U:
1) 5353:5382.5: -0.6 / 0.6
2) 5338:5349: 0.1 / -0.1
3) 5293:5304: 0.3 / -0.3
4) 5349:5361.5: 0.3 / -0.3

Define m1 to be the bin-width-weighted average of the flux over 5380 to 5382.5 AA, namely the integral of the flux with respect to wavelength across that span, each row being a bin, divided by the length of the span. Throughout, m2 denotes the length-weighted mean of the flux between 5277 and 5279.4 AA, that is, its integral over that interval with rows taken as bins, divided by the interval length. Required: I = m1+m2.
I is 27.7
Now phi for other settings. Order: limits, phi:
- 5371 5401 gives -0.6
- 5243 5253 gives 0.0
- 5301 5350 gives -0.8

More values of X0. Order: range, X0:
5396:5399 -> 13.54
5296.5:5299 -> 13.69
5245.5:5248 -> 13.55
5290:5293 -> 14.03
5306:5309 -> 14.58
